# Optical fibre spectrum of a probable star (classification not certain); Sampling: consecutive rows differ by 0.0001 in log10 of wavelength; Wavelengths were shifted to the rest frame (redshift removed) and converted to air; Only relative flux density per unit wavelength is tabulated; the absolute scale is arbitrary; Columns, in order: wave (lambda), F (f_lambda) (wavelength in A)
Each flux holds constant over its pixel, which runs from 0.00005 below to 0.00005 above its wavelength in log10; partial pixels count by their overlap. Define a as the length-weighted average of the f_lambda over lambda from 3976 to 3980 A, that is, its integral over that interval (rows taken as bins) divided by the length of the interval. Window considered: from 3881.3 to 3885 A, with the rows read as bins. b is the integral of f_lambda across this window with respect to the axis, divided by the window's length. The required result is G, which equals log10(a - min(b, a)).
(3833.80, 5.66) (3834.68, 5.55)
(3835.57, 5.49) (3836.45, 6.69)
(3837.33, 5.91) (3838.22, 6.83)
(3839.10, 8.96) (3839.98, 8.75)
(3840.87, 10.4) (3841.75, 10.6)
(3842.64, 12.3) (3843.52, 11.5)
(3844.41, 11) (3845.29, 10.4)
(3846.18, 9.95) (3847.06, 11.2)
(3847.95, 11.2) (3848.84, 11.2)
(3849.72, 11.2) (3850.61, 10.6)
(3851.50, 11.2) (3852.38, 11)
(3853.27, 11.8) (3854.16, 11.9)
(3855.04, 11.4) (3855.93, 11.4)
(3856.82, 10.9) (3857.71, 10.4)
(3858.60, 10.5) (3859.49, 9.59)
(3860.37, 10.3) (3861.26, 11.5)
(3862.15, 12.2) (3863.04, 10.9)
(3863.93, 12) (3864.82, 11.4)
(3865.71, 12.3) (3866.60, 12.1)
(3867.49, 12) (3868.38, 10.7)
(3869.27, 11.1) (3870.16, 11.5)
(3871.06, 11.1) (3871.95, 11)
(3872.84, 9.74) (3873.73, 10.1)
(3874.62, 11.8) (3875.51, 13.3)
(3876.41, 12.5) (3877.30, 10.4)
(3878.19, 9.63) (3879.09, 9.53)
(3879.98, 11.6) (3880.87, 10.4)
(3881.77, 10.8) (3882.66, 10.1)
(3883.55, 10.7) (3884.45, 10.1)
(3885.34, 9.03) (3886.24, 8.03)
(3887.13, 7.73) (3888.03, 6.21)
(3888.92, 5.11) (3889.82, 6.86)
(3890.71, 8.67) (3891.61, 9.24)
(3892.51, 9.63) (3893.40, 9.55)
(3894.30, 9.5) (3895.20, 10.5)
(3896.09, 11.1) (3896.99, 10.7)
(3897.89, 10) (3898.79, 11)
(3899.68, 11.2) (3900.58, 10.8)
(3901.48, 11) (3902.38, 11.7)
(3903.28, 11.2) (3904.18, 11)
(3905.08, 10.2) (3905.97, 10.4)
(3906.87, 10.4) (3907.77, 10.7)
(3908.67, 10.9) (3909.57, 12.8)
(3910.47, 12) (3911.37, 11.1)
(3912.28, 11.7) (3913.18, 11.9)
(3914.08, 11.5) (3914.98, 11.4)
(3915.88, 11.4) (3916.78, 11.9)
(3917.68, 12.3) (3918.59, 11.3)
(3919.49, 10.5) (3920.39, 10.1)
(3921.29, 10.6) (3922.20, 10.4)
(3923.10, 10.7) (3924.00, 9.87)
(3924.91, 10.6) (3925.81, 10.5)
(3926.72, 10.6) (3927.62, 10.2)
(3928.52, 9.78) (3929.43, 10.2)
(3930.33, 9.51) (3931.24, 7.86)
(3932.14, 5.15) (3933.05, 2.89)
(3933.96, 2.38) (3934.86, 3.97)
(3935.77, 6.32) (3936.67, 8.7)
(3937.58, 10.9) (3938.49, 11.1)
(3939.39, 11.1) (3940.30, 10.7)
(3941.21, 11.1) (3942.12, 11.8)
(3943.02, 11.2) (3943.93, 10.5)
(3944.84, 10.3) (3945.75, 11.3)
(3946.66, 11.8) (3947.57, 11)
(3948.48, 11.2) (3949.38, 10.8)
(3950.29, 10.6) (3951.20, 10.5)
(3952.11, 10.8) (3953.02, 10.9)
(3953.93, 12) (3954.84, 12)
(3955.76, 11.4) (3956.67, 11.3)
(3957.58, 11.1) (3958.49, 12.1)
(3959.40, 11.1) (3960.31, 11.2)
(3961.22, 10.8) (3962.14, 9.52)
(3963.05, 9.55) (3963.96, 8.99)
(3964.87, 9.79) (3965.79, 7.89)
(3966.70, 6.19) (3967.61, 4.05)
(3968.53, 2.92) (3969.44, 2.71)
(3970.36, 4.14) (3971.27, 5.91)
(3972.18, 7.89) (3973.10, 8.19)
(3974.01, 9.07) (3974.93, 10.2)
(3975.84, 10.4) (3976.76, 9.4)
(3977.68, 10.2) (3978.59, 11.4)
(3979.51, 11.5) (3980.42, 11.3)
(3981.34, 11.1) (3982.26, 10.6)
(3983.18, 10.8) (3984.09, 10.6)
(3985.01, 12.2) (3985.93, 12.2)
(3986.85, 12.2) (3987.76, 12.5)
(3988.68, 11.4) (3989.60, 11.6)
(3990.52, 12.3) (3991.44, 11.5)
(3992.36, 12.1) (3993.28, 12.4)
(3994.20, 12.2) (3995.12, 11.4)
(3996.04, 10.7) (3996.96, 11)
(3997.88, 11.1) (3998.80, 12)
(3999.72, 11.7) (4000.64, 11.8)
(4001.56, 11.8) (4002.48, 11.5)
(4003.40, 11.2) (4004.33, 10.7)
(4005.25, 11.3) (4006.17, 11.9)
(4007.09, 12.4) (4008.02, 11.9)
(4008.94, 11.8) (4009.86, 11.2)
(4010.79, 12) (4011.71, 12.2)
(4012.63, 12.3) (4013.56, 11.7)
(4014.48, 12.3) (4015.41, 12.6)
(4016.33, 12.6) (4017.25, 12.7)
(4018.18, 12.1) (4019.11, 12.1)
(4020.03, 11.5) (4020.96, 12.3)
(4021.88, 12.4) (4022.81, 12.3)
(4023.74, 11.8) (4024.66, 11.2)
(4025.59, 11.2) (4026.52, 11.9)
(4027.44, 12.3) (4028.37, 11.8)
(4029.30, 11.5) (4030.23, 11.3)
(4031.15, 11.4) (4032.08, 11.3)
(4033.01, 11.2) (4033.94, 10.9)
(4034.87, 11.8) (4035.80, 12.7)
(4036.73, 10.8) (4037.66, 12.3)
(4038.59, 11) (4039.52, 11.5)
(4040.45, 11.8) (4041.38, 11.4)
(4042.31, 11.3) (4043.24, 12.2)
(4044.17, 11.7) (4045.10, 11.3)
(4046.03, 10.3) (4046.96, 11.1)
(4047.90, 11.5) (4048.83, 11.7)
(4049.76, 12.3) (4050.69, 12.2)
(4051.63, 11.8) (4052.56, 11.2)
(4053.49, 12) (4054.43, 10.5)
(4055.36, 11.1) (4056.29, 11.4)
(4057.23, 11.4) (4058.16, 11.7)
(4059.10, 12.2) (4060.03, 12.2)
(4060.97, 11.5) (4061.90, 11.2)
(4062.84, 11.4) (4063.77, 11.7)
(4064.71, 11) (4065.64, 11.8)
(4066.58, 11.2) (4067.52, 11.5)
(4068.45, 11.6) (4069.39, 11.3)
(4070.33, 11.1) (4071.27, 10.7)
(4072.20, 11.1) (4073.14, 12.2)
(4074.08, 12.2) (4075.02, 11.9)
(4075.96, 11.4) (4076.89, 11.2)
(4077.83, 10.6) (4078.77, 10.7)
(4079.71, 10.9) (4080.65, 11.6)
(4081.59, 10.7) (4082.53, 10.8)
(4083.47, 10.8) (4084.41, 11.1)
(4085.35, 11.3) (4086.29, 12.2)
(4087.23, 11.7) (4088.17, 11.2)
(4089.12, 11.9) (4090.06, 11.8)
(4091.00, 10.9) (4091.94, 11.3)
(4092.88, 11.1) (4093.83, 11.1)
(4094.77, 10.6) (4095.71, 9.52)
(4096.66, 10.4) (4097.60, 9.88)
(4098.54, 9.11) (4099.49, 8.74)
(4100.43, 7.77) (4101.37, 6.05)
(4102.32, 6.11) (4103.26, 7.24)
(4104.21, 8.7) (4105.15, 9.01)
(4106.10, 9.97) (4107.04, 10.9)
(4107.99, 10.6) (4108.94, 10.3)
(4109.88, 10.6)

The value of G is -0.6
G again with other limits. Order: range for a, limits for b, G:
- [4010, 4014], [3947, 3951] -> 0.0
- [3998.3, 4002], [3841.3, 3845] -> -0.3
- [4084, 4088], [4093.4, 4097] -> 0.1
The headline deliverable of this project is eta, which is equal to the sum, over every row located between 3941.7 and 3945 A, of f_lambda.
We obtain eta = 43.8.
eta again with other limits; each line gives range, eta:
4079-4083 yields 44.0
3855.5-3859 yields 43.2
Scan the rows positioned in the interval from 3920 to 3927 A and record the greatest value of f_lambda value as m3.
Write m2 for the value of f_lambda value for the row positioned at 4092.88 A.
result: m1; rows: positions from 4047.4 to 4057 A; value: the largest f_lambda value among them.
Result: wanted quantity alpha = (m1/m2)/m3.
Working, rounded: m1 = 12.3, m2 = 11.1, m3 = 10.7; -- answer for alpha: 0.104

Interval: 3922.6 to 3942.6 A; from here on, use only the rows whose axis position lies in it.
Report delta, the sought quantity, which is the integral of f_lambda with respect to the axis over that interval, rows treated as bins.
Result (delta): 178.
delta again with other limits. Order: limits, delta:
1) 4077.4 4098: 227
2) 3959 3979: 165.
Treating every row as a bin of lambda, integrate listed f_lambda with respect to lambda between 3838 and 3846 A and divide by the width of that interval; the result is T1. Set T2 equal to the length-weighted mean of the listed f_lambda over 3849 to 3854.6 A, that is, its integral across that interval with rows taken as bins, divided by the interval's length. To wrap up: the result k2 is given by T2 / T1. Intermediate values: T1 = 10.2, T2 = 11.3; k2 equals 1.11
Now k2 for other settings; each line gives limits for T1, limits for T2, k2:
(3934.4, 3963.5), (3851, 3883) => 1.05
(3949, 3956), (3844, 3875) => 1.00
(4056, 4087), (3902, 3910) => 0.97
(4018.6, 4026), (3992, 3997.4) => 0.98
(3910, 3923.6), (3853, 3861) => 0.97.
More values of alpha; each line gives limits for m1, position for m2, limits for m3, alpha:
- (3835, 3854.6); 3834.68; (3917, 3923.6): 0.180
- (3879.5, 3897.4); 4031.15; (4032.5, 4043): 0.080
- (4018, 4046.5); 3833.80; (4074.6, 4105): 0.184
